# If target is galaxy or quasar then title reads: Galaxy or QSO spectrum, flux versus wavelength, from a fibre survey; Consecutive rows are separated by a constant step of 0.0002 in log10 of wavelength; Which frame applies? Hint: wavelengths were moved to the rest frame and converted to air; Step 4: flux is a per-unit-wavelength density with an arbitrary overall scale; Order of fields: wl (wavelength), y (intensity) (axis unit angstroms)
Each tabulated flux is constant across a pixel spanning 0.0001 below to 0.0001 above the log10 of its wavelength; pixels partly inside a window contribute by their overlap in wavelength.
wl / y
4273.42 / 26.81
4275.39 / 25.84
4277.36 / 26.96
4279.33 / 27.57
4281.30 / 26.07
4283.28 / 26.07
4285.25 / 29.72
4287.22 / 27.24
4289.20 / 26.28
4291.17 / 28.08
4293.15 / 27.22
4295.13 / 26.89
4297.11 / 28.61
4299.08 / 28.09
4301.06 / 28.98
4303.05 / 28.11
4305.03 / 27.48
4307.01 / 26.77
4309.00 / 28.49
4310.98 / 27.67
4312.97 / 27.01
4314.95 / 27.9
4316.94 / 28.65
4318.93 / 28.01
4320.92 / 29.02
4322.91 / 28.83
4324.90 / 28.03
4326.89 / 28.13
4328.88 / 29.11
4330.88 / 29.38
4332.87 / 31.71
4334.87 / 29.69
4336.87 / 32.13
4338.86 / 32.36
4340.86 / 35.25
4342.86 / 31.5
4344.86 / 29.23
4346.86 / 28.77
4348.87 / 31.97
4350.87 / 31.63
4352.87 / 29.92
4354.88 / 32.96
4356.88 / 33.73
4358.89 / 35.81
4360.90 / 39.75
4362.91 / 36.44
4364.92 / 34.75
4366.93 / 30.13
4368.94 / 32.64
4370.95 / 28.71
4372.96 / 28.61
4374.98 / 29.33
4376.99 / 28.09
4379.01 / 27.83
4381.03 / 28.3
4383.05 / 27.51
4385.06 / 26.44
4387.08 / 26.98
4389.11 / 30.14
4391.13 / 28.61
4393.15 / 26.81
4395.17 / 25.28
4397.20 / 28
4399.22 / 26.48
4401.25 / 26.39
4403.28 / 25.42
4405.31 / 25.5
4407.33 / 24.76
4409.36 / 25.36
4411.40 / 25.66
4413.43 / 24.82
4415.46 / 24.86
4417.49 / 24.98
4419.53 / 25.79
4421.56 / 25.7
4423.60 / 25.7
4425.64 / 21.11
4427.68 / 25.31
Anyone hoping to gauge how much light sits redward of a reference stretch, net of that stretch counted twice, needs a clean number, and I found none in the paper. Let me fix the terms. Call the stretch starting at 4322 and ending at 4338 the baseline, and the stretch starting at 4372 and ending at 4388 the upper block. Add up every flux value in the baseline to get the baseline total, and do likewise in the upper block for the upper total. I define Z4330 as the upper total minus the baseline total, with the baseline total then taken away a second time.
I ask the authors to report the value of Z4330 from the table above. -251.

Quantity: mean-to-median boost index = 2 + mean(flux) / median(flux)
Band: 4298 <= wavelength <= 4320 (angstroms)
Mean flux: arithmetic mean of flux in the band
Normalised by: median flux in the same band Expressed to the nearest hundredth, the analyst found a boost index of 3.00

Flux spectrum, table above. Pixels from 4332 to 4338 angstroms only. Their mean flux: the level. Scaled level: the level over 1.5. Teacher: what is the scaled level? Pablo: 20.8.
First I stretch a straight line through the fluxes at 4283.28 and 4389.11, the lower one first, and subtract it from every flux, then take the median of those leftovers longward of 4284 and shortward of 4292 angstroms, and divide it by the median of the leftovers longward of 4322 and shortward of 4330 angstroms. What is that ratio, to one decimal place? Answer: 1.7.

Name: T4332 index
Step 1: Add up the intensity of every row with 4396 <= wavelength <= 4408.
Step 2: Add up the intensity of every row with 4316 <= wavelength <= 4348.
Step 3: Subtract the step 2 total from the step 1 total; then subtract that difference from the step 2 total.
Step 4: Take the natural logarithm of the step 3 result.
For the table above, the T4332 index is 6.7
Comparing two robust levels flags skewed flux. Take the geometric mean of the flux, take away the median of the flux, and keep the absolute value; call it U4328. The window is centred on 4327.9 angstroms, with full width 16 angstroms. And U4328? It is 0.153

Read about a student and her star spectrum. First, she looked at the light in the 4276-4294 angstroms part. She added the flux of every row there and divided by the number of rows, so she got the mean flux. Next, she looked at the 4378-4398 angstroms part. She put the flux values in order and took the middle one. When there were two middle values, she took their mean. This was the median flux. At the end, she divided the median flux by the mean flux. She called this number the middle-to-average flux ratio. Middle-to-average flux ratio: 1.02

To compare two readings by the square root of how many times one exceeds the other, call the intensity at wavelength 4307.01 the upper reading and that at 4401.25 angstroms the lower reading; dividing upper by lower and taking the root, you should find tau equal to 1.01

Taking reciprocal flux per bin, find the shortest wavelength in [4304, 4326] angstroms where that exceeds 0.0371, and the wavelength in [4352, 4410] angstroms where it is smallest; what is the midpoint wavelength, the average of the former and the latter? 4334.0 angstroms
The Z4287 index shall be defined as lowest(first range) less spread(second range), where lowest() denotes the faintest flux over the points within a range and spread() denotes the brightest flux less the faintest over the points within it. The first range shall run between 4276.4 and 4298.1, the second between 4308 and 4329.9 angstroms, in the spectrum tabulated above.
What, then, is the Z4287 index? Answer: 24.0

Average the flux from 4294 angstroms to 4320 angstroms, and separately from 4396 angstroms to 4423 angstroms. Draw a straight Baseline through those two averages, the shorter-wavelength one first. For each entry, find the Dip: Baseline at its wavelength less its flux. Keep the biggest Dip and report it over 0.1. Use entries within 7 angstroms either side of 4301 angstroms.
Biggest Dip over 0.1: 13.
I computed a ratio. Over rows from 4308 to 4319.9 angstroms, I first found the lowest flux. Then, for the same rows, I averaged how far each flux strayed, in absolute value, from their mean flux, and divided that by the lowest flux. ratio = 0.016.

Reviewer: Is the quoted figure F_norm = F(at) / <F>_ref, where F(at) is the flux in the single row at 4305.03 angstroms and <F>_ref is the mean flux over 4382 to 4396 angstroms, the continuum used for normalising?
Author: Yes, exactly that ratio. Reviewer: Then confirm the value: 1.00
